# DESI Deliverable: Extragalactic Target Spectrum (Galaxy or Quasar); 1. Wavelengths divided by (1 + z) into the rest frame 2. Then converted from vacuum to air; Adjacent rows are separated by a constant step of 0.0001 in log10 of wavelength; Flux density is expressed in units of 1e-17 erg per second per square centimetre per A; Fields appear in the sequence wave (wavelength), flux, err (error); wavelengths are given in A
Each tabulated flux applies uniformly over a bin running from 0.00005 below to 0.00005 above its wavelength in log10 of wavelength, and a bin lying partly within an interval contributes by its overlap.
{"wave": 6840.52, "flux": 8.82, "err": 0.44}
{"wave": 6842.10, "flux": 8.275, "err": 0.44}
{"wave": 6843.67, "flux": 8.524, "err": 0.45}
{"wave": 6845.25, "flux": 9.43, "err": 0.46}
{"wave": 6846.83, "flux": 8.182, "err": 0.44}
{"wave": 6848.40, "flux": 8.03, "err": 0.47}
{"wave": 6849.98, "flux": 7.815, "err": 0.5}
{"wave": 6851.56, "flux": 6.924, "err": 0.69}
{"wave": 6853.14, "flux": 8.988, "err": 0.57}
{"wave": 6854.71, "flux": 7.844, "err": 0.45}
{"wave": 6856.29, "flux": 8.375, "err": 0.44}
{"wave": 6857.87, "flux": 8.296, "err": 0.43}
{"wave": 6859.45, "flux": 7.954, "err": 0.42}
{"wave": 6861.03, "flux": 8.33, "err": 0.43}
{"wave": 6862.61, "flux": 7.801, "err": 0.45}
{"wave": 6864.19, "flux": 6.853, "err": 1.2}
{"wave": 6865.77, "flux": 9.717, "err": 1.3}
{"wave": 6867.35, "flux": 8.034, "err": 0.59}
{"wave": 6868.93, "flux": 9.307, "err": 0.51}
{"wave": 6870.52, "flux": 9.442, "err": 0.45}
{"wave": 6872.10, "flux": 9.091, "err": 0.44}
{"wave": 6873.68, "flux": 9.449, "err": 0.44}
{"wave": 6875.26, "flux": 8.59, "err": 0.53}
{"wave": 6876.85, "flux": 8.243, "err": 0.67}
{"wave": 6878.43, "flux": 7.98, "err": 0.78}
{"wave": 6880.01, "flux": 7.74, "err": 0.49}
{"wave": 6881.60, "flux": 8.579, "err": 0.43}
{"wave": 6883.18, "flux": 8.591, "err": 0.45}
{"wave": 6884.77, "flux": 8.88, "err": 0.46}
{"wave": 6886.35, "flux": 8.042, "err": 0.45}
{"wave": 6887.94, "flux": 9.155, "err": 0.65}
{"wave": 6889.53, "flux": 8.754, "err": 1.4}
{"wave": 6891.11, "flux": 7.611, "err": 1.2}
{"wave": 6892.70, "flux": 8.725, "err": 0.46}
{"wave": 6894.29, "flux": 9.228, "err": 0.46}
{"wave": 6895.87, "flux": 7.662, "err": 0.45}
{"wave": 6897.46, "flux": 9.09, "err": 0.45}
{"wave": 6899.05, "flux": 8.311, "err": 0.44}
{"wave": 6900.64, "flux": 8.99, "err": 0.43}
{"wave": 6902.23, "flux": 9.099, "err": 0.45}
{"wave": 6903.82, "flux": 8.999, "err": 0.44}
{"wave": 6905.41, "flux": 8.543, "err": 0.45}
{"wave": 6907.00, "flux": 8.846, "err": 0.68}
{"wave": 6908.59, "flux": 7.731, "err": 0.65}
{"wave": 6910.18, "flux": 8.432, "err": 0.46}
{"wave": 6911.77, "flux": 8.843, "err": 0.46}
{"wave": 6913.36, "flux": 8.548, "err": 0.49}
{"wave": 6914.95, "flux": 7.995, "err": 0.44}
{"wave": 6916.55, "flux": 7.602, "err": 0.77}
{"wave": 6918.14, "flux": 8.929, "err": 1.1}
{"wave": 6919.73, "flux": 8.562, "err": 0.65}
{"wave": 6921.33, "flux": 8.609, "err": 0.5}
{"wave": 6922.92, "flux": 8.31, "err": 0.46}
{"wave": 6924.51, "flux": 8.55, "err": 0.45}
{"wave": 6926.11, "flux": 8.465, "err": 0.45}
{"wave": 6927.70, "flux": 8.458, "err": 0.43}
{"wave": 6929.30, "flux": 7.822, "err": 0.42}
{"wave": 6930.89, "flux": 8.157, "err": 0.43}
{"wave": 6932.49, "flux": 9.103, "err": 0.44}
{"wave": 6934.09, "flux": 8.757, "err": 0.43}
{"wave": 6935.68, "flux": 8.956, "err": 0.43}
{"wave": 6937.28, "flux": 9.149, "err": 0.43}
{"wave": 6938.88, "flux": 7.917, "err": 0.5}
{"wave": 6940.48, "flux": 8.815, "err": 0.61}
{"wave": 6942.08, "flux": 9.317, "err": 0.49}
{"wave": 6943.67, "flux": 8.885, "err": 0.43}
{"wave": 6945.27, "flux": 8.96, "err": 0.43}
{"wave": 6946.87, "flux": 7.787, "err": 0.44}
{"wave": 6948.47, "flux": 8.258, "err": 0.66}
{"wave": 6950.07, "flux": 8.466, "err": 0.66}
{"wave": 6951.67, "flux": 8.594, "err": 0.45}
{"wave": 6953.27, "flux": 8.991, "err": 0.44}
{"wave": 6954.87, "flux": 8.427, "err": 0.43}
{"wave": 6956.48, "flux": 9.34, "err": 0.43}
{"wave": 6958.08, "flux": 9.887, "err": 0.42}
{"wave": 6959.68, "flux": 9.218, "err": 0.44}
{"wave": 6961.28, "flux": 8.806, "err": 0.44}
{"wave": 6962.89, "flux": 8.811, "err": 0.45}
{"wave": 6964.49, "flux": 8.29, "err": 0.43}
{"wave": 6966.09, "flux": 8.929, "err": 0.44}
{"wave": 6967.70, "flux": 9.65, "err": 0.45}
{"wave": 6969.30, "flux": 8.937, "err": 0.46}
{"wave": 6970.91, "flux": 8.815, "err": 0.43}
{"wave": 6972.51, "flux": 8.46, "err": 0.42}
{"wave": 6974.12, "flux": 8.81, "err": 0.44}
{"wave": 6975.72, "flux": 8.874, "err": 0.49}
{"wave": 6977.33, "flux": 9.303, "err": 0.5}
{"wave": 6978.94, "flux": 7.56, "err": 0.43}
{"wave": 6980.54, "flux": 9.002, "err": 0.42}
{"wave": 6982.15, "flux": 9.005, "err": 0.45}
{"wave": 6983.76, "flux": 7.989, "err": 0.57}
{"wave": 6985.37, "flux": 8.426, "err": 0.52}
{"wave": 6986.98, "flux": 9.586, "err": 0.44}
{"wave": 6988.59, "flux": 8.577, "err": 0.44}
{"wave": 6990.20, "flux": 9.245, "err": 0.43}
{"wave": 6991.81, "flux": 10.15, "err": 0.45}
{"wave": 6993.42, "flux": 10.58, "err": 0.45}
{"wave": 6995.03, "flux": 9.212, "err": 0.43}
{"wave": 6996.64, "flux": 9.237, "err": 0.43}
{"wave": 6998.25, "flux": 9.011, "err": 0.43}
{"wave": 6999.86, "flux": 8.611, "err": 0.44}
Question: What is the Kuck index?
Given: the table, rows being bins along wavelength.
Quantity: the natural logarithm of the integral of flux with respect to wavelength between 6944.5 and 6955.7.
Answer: 4.56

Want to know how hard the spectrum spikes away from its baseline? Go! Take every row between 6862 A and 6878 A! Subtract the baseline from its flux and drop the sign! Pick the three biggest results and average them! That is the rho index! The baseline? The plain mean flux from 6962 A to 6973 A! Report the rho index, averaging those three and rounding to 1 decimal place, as 1.3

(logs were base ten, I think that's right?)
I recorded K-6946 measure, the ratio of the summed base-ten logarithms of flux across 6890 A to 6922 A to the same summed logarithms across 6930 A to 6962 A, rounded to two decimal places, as 0.99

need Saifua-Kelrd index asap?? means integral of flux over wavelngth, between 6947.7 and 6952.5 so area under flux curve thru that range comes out 40.5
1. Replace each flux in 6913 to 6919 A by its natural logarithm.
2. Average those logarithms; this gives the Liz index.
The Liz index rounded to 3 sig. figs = 2.11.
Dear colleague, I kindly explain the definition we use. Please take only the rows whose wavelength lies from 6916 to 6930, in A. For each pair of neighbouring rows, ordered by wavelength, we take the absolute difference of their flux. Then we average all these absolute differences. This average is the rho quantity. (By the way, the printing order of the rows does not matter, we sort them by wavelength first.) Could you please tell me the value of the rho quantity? 0.38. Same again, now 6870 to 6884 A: 0.41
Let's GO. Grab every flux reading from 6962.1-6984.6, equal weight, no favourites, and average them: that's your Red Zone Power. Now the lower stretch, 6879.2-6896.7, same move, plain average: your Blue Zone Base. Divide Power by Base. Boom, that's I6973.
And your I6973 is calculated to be 1.03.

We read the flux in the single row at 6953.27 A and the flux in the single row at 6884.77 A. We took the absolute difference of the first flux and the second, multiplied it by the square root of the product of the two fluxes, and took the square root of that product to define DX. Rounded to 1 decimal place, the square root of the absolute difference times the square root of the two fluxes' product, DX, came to 1.0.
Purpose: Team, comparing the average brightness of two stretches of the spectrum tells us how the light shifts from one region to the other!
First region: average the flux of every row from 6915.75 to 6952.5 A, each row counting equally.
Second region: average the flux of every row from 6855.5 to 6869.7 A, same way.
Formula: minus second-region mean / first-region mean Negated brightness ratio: -0.97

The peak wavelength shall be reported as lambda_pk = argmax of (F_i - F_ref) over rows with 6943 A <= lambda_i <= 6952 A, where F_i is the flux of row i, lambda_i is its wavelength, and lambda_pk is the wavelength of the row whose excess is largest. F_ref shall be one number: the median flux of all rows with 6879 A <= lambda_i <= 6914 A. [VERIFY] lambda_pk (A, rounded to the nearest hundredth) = 6945.27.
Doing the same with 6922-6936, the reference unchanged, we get 6932.49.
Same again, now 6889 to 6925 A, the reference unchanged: 6894.29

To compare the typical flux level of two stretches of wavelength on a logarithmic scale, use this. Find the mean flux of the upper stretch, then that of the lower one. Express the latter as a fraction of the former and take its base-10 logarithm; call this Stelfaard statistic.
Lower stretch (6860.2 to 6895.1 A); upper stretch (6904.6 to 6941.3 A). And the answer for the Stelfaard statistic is 0.004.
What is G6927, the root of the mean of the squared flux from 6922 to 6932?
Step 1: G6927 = 8.30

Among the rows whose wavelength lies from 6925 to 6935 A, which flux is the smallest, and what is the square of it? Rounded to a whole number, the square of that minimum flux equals 61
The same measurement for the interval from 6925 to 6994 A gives 57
